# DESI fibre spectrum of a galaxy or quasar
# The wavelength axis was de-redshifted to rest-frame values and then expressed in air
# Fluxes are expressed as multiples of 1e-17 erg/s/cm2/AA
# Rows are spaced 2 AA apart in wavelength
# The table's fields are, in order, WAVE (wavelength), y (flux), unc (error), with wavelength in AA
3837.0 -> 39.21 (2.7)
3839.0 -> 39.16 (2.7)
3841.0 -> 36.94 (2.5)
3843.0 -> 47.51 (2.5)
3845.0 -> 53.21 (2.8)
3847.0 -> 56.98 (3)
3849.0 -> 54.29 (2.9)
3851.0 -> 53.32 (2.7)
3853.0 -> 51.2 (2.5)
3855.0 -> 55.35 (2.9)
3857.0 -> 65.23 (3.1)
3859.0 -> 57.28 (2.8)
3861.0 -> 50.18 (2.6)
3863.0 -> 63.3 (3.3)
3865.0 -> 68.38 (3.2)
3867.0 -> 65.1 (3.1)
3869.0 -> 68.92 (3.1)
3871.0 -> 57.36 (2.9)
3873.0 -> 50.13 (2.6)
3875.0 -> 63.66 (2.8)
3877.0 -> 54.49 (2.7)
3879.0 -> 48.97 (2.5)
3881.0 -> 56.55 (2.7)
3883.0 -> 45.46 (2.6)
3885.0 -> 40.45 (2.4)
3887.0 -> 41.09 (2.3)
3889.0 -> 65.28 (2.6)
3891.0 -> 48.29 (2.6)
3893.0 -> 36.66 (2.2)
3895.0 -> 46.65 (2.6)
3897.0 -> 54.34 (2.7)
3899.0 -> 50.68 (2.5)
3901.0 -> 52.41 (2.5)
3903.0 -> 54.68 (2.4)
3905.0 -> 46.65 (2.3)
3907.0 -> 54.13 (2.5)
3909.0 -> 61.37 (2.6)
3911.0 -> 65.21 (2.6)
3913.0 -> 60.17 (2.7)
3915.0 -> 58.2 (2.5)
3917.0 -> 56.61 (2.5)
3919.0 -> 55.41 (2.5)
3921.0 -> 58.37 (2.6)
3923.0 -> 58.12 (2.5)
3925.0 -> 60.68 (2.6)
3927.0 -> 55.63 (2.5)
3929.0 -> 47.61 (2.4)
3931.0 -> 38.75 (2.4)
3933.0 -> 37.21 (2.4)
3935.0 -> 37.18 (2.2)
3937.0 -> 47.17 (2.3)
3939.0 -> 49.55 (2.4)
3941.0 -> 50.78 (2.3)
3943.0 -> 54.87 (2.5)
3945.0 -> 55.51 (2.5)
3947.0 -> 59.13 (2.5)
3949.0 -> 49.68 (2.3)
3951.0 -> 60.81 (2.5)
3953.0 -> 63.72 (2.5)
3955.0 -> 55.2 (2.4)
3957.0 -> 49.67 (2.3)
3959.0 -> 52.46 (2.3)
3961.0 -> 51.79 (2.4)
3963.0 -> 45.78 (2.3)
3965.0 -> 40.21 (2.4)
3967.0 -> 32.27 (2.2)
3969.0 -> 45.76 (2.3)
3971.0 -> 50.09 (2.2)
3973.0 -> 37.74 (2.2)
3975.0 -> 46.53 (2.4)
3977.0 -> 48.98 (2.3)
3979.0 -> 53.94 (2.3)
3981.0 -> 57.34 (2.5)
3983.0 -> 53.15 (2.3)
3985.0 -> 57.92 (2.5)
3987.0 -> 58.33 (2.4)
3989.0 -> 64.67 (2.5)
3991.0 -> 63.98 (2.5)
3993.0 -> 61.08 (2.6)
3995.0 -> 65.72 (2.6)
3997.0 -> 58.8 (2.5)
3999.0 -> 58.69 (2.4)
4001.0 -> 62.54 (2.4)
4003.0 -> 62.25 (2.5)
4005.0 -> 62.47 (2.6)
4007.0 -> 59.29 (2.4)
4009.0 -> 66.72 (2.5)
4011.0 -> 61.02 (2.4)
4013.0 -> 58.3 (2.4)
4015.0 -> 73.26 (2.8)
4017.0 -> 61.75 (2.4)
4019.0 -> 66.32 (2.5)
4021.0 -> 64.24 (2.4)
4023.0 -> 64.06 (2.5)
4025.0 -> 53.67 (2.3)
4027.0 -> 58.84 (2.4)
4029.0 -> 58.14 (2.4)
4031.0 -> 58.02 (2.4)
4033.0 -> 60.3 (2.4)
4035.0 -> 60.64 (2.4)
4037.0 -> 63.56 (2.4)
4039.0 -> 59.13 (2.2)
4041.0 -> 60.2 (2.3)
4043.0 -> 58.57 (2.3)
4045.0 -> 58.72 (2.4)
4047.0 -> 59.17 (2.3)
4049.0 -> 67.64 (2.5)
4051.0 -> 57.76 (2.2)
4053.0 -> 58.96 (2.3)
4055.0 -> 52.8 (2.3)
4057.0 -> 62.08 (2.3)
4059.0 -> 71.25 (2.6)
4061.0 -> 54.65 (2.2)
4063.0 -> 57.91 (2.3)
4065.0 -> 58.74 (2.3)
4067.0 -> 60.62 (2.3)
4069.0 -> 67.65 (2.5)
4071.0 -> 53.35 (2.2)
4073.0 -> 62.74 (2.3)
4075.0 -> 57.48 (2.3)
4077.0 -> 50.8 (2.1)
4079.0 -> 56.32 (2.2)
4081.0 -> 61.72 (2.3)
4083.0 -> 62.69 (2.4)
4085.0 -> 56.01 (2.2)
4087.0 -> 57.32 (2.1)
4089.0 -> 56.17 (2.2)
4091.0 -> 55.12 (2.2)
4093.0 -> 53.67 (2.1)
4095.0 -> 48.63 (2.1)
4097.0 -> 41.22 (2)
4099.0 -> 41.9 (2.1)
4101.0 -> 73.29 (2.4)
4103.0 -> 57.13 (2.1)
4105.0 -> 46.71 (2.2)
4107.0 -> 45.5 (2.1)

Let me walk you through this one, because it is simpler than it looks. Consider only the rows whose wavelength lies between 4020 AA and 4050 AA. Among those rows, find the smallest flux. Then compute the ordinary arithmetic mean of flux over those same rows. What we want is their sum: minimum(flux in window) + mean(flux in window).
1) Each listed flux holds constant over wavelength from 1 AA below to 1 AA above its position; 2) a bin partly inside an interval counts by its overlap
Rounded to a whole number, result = 114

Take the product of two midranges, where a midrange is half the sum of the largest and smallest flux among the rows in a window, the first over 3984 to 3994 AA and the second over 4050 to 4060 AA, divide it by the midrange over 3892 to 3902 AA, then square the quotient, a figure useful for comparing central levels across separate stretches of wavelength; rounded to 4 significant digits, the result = 6982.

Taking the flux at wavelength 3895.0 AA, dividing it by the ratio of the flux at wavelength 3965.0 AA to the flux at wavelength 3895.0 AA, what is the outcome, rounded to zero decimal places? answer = 54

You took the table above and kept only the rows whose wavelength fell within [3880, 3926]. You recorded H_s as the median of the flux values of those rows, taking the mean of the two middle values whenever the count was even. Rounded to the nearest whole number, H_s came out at 55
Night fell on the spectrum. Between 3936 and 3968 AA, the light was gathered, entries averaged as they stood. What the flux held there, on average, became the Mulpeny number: 51.2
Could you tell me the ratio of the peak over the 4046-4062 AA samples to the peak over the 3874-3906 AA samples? 1.09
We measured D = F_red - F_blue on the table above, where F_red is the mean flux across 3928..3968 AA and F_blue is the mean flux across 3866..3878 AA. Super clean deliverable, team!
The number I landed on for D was -11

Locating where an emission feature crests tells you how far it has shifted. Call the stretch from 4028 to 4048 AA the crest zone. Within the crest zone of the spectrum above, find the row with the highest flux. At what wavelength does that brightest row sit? 4037.0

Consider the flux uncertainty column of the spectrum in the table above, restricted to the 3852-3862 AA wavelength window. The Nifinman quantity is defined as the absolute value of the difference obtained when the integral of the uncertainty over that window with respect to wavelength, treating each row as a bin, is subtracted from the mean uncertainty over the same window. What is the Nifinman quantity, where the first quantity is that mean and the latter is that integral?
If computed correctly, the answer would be 25.0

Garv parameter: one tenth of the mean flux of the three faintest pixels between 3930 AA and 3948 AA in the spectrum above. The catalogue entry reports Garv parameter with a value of 3.8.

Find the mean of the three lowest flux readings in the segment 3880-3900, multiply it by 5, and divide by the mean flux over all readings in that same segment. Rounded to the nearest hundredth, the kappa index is 4.06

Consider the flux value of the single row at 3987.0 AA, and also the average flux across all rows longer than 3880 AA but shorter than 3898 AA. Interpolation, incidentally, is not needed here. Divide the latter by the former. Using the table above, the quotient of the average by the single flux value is 0.83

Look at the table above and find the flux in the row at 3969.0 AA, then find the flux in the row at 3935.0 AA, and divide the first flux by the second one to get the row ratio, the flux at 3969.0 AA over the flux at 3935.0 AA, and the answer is 1.23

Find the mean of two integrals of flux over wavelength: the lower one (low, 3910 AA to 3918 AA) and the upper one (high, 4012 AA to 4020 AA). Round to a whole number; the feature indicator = 500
